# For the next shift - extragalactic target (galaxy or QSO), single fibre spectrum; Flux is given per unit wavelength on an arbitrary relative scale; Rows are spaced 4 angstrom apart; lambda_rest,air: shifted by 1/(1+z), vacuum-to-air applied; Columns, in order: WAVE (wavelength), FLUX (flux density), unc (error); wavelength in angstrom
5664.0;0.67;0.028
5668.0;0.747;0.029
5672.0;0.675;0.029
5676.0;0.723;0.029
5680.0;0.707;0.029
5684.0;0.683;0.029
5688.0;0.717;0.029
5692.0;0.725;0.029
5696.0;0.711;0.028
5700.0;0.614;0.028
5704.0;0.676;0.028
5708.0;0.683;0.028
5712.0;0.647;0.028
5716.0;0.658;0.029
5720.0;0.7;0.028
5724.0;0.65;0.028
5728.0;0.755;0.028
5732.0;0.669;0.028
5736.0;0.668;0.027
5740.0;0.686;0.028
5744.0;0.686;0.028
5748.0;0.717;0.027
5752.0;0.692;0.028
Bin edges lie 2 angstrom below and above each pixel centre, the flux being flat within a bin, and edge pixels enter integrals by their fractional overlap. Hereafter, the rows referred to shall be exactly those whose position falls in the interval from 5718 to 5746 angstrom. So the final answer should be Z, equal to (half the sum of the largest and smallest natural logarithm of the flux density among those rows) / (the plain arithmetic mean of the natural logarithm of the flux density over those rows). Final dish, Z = 0.95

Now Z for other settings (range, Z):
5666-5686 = 0.99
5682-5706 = 1.08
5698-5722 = 1.03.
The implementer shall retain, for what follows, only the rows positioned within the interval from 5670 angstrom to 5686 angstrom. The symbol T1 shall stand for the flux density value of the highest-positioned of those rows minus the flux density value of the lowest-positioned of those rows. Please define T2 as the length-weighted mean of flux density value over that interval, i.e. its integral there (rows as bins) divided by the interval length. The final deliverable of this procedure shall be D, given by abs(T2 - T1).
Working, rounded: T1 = 0.008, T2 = 0.697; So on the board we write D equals 0.689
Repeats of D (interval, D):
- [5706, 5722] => 0.655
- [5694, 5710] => 0.699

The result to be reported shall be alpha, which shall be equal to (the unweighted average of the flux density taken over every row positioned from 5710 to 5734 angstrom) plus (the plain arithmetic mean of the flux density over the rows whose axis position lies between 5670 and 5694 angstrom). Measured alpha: 1.38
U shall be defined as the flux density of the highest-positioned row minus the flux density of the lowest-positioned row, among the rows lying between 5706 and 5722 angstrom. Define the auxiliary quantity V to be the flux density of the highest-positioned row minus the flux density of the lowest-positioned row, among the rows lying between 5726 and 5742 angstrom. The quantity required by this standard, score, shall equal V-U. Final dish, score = -0.09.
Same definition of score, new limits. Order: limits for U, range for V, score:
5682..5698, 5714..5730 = 0.07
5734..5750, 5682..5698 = -0.02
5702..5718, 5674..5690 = 0.01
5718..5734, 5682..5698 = 0.06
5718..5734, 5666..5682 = -0.01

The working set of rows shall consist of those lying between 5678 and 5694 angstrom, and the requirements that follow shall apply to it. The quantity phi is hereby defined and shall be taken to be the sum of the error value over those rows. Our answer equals 0.116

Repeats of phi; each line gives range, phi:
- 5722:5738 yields 0.111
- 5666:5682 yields 0.116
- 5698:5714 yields 0.112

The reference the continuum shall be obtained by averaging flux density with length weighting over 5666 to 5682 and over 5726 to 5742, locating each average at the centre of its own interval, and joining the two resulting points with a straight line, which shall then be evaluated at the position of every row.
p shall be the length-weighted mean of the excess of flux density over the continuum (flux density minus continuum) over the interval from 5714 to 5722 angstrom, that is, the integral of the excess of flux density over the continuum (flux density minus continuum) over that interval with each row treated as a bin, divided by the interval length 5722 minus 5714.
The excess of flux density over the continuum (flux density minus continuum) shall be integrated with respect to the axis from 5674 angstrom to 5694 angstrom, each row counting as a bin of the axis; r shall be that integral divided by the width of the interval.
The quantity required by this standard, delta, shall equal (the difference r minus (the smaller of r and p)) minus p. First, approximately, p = -0.020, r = 0.001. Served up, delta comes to 0.042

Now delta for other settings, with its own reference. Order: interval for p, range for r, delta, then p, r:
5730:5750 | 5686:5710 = 0.007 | -0.007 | -0.018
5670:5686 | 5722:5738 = 0.019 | -0.015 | -0.010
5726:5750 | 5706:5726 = -0.004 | 0.004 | -0.032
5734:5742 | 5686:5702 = 0.017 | -0.016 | -0.015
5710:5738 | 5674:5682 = 0.042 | -0.019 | 0.003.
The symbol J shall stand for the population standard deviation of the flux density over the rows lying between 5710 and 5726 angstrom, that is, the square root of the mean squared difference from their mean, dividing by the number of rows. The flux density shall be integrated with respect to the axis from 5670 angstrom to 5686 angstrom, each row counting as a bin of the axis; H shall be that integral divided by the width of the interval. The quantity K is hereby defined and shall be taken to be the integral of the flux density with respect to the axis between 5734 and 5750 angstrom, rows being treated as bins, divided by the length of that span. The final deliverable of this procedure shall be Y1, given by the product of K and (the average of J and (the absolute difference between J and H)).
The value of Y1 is 0.240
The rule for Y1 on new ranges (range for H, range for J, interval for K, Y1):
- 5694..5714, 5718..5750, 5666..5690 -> 0.236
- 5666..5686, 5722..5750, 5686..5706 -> 0.243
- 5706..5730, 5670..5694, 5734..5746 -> 0.232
